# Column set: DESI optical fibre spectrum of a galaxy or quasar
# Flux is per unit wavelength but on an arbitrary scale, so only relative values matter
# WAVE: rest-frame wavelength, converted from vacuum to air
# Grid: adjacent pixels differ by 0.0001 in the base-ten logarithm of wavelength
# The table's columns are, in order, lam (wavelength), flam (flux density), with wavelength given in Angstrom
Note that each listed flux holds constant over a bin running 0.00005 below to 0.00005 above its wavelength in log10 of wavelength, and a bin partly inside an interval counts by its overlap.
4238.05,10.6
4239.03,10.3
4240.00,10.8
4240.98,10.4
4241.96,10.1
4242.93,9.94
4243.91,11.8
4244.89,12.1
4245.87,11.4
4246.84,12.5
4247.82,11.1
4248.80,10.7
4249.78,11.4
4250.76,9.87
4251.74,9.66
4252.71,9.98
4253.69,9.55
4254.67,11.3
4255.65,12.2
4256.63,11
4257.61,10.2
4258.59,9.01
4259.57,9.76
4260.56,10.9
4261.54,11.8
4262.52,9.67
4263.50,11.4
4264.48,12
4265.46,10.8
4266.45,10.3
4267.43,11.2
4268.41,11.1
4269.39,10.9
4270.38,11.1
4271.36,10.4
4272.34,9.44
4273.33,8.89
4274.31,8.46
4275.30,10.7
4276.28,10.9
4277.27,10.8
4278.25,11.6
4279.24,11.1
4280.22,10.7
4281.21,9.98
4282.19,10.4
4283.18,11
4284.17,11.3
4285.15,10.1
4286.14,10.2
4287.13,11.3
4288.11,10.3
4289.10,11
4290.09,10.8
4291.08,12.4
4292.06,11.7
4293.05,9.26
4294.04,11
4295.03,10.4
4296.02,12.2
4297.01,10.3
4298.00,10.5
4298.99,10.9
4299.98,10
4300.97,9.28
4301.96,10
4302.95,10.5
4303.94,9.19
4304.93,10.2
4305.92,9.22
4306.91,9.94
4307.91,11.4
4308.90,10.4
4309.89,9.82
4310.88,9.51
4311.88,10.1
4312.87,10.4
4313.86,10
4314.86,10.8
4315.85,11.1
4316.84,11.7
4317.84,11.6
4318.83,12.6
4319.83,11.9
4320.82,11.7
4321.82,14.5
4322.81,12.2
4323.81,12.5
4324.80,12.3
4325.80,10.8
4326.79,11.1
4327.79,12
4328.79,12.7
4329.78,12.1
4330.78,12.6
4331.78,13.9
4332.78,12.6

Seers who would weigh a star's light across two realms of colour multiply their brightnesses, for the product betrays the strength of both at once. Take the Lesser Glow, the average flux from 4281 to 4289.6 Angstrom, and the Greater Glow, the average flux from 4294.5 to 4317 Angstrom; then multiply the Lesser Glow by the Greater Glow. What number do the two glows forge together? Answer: 110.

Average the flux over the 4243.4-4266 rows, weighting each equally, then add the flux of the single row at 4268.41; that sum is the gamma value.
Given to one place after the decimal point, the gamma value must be 22.0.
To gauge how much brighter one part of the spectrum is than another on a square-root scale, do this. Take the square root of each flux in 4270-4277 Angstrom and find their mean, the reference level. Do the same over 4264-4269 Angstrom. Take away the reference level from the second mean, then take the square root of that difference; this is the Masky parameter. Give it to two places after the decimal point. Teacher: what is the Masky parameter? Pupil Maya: 0.41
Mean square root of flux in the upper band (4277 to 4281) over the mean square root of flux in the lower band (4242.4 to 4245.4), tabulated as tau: 0.99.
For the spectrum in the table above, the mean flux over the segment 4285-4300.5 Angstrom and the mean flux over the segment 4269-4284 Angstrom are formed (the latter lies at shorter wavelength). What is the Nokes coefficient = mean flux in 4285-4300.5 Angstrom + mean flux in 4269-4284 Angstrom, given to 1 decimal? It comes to 21.2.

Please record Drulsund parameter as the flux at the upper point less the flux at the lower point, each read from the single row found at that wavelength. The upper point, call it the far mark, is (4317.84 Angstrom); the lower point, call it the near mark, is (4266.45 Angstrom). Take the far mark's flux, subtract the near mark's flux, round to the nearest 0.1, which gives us 1.3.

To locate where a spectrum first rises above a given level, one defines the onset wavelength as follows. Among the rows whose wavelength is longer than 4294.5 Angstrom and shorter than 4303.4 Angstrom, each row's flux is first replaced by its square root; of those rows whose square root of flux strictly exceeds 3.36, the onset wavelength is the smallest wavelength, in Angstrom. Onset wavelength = 4296.02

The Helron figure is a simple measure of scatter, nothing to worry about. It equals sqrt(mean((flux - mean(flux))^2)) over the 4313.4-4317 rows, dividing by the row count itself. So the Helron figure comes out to 0.61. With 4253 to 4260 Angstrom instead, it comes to 1.04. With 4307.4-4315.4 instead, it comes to 0.56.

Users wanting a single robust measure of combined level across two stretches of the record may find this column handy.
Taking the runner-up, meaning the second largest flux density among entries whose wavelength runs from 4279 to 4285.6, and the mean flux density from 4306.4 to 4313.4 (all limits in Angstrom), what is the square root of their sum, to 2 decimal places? 4.62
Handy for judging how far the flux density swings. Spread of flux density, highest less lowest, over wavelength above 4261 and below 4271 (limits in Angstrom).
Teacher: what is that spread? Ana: 2.3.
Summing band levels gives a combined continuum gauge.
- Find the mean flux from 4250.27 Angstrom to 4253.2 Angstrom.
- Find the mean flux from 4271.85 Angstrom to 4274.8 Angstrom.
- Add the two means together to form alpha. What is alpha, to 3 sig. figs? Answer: 18.8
